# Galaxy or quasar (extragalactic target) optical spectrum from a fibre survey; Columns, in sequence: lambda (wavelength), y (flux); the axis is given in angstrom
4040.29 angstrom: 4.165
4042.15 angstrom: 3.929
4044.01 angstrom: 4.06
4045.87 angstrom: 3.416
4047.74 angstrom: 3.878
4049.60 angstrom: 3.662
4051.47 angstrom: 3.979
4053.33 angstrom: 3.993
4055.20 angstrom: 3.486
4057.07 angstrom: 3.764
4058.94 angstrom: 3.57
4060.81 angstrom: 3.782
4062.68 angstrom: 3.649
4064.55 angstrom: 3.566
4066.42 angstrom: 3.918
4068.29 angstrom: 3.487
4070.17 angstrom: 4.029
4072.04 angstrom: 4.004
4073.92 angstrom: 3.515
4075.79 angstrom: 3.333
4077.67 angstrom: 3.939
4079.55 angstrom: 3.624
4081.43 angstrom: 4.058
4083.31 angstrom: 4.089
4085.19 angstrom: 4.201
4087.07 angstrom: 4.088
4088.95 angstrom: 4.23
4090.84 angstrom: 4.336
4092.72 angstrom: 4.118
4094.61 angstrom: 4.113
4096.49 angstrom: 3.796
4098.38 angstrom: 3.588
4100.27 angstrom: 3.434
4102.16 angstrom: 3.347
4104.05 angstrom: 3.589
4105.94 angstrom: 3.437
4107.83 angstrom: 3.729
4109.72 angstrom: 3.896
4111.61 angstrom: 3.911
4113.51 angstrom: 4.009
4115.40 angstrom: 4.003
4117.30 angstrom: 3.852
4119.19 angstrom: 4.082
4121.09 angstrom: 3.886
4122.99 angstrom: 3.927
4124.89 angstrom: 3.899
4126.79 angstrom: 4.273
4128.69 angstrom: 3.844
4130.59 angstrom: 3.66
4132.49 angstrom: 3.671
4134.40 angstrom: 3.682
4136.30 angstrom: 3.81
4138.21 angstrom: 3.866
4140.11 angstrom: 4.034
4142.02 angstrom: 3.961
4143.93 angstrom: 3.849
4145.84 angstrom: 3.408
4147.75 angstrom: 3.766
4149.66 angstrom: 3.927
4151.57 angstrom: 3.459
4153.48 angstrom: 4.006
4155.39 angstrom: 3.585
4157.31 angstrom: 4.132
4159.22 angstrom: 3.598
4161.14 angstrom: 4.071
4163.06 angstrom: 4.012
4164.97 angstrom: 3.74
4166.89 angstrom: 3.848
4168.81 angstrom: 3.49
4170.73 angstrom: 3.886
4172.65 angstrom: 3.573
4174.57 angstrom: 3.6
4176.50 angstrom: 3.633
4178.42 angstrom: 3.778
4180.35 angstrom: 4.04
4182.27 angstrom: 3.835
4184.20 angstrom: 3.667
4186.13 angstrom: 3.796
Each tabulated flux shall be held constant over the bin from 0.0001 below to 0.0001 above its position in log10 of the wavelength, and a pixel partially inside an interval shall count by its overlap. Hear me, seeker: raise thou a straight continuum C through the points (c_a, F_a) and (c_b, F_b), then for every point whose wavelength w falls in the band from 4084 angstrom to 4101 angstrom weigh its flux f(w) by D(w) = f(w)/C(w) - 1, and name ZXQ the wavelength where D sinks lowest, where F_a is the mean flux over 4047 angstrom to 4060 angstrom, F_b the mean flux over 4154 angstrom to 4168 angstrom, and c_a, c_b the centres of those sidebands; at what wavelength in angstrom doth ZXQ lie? 4100.27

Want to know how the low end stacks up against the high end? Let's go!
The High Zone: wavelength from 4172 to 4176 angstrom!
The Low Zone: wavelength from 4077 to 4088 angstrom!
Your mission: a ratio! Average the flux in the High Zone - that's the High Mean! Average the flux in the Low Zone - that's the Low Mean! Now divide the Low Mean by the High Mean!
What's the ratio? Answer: 1.12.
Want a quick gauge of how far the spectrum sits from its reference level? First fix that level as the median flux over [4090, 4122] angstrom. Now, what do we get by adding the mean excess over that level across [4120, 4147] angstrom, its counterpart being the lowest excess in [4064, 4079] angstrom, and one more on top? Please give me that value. 0.402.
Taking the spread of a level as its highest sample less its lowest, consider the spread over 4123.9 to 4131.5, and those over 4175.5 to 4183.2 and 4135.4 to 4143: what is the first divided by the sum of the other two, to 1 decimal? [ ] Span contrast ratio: 1.0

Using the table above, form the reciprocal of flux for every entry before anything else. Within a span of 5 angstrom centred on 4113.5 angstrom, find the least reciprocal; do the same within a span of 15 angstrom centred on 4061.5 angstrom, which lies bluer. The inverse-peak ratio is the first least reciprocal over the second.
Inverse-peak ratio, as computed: 0.98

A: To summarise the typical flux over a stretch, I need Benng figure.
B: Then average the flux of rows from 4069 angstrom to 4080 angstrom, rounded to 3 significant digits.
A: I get 3.74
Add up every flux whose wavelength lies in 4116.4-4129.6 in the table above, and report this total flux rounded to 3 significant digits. 27.8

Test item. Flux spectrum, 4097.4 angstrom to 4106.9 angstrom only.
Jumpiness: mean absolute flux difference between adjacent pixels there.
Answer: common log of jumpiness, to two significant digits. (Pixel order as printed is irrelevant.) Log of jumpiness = -0.80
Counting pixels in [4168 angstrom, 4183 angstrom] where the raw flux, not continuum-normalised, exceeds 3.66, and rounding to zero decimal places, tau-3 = 4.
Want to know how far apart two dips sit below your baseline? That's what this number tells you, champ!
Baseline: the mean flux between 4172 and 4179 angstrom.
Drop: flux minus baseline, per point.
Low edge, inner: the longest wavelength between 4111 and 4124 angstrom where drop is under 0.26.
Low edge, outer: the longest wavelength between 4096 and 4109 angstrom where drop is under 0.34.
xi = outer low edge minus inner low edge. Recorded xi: -13.3 angstrom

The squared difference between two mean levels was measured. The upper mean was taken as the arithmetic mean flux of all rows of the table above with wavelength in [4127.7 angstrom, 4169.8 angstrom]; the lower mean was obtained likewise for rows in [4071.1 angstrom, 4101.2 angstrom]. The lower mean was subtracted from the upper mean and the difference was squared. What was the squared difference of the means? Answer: 0.013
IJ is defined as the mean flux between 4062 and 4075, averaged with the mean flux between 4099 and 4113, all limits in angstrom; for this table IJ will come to 3.68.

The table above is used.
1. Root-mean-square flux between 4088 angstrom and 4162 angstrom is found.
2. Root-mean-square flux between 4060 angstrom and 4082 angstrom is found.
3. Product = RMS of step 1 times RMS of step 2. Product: 14.4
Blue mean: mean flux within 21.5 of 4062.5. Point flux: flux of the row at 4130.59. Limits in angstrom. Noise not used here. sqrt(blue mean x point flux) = 3.72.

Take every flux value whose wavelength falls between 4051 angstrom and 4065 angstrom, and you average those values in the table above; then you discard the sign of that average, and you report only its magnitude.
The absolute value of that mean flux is 3.72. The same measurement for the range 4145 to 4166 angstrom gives 3.79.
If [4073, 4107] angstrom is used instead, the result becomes 3.82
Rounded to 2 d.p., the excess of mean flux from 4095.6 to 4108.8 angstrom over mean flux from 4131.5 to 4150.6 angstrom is -0.24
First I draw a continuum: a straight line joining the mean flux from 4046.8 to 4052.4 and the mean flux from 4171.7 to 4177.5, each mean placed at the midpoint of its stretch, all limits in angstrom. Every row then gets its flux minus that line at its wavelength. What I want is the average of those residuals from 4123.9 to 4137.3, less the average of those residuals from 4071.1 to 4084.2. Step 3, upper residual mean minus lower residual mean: 0.14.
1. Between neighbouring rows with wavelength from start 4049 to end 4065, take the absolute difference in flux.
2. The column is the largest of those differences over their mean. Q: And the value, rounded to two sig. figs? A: 2.3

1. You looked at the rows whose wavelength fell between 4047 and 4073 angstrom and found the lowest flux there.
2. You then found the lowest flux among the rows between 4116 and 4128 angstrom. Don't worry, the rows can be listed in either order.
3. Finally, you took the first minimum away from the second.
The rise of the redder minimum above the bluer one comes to 0.37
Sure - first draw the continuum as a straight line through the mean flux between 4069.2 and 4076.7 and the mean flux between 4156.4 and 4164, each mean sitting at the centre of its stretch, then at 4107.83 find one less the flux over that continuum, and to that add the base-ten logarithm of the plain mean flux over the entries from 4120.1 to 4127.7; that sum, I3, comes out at 0.62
